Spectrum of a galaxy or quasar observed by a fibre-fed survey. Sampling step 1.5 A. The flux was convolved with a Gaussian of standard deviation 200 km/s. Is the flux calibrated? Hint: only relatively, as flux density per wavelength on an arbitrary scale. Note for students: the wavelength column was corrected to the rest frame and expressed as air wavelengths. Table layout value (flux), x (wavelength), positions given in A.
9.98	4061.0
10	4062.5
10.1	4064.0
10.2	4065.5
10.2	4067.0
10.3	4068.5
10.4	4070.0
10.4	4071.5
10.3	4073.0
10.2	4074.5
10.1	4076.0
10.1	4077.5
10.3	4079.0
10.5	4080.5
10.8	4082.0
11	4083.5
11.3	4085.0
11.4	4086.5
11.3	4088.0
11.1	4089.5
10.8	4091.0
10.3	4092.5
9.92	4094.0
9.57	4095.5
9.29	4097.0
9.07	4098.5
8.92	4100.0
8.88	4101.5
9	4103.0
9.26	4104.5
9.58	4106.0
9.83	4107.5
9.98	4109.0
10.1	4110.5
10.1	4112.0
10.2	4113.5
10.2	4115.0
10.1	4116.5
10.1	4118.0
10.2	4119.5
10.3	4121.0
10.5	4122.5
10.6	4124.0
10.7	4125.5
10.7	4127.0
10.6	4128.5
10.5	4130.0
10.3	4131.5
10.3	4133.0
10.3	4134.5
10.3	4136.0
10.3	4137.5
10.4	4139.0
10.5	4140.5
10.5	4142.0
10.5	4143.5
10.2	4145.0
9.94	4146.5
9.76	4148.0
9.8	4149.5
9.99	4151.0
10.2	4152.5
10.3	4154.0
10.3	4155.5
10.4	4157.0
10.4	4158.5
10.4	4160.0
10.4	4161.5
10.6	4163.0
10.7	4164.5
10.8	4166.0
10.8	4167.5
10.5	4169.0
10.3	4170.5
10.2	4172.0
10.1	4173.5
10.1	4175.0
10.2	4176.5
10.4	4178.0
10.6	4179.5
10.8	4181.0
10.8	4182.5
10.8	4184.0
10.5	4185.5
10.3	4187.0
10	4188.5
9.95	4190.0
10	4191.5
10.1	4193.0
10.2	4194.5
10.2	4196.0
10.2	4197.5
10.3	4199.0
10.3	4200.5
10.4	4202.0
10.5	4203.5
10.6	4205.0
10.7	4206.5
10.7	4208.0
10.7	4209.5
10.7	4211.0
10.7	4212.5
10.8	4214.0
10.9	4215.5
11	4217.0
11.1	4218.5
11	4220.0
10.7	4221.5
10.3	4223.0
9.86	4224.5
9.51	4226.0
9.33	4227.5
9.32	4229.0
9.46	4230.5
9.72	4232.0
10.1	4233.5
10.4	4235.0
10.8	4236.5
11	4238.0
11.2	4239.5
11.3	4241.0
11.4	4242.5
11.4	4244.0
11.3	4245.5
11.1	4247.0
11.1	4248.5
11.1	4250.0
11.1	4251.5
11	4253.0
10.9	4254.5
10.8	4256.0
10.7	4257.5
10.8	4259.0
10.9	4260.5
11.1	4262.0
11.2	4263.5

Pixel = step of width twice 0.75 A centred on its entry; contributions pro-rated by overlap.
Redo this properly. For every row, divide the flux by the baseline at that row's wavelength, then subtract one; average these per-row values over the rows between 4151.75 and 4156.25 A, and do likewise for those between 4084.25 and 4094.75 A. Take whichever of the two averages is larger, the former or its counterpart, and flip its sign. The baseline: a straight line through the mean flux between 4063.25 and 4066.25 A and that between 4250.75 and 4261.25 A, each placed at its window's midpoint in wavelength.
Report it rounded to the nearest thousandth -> -0.061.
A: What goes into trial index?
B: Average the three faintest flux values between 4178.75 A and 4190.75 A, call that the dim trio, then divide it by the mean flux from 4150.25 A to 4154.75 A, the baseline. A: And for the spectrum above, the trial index 0.99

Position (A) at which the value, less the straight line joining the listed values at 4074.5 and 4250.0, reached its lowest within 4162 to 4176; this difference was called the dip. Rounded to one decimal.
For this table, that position 4175.0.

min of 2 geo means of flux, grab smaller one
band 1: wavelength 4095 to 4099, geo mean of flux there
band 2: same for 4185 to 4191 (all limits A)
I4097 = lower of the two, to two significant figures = 9.3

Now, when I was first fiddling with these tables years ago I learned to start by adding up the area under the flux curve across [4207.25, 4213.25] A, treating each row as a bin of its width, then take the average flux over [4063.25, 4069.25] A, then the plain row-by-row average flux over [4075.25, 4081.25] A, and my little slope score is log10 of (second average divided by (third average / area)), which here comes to 1.81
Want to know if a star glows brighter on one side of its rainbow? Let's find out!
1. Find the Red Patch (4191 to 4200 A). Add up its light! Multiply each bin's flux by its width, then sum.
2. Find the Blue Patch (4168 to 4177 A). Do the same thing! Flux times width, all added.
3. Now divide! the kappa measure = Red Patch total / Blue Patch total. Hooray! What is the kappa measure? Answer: 0.99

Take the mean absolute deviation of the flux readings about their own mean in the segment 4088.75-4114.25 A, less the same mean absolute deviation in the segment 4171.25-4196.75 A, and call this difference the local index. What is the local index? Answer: 0.29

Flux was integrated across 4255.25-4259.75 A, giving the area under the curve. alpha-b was 48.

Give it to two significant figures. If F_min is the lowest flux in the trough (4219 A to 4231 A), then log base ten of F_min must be 0.97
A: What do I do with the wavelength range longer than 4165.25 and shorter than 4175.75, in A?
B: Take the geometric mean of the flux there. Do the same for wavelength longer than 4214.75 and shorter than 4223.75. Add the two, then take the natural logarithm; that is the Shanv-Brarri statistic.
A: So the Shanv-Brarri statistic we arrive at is 3.06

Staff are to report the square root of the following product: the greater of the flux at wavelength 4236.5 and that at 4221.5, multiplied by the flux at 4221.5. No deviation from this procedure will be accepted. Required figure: 10.7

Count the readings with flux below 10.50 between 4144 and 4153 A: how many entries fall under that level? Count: 6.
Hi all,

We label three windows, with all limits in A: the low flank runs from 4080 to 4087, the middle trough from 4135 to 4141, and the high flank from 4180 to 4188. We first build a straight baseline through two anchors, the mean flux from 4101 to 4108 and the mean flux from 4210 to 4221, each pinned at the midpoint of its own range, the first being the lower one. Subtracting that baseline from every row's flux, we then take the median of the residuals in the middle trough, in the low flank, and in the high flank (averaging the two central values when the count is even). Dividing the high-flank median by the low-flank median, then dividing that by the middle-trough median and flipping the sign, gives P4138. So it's -0.32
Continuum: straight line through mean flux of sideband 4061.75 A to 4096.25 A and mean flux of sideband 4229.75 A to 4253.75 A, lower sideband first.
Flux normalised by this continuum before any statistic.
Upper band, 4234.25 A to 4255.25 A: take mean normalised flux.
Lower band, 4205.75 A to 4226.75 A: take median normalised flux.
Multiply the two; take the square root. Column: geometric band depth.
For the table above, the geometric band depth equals 1.01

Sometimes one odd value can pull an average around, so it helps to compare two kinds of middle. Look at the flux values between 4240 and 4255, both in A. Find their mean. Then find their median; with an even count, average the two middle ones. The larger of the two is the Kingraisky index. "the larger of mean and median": 11.2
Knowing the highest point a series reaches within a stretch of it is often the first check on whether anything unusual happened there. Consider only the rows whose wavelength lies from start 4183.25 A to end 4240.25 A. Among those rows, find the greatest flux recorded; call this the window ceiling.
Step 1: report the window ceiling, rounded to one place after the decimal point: 11.2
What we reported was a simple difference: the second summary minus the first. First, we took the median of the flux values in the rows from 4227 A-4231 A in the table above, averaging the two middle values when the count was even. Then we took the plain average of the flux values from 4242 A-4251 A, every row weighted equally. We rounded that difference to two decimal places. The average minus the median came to 1.90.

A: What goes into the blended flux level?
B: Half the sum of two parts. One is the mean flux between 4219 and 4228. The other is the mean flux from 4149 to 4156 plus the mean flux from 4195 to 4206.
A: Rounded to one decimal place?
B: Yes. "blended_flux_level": 15.3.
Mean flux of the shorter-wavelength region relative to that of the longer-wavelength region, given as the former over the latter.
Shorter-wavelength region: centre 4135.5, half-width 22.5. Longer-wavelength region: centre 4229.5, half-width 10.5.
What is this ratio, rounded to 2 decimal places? 1.01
